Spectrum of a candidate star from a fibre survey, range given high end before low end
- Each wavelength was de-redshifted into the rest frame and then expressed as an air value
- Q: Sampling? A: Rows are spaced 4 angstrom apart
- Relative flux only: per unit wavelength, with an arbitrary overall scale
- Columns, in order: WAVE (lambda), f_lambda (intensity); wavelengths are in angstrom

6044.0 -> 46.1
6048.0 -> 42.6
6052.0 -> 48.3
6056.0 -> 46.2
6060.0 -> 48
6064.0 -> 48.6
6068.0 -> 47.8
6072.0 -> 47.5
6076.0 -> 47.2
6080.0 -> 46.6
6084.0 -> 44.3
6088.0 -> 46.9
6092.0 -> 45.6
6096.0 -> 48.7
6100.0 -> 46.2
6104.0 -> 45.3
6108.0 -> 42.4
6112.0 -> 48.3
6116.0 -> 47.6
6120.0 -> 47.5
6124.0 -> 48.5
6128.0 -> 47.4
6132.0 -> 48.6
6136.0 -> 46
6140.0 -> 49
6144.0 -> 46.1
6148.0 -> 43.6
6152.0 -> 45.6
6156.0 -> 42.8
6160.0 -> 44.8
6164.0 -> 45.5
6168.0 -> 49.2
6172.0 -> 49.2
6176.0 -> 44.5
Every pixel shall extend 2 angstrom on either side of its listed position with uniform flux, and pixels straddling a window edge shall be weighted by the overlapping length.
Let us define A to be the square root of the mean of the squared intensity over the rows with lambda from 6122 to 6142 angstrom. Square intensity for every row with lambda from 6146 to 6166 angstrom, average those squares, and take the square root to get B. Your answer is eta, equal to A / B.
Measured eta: 1.08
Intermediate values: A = 47.9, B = 44.47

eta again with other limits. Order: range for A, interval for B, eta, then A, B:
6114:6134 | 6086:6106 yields 1.03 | 47.9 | 46.56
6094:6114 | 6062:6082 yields 0.97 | 46.2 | 47.54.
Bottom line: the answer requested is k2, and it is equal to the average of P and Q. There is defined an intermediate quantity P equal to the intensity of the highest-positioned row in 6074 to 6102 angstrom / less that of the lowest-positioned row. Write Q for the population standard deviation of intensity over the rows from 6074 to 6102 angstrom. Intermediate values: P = -1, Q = 1.27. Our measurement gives 0.1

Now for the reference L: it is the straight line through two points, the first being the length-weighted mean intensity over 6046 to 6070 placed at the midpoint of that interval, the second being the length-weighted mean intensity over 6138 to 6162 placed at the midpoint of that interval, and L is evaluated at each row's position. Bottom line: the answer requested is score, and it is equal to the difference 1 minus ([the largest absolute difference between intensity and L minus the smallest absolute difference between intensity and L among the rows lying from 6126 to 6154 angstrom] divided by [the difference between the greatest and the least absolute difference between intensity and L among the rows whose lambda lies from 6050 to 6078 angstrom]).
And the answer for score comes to -1.7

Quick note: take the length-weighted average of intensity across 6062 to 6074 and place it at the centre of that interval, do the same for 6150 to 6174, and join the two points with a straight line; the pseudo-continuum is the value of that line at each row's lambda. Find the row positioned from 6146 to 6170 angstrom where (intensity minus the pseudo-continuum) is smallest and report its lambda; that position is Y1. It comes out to 6156.0 angstrom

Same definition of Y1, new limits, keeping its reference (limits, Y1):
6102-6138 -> 6108.0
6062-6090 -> 6084.0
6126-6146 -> 6136.0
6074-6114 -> 6108.0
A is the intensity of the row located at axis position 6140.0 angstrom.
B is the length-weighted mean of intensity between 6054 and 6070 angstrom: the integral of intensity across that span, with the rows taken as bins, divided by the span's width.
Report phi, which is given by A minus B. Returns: 1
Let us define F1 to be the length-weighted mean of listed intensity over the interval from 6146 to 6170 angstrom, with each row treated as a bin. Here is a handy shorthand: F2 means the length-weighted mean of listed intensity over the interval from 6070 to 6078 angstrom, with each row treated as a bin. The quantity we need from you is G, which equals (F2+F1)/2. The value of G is 46.3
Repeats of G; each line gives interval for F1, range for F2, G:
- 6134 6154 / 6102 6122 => 46.1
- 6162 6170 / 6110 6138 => 47.5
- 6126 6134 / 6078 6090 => 47.0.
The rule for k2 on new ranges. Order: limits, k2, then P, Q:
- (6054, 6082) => 0.6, 0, 0.76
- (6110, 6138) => -0.7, -2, 0.83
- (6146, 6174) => 4.0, 6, 2.33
